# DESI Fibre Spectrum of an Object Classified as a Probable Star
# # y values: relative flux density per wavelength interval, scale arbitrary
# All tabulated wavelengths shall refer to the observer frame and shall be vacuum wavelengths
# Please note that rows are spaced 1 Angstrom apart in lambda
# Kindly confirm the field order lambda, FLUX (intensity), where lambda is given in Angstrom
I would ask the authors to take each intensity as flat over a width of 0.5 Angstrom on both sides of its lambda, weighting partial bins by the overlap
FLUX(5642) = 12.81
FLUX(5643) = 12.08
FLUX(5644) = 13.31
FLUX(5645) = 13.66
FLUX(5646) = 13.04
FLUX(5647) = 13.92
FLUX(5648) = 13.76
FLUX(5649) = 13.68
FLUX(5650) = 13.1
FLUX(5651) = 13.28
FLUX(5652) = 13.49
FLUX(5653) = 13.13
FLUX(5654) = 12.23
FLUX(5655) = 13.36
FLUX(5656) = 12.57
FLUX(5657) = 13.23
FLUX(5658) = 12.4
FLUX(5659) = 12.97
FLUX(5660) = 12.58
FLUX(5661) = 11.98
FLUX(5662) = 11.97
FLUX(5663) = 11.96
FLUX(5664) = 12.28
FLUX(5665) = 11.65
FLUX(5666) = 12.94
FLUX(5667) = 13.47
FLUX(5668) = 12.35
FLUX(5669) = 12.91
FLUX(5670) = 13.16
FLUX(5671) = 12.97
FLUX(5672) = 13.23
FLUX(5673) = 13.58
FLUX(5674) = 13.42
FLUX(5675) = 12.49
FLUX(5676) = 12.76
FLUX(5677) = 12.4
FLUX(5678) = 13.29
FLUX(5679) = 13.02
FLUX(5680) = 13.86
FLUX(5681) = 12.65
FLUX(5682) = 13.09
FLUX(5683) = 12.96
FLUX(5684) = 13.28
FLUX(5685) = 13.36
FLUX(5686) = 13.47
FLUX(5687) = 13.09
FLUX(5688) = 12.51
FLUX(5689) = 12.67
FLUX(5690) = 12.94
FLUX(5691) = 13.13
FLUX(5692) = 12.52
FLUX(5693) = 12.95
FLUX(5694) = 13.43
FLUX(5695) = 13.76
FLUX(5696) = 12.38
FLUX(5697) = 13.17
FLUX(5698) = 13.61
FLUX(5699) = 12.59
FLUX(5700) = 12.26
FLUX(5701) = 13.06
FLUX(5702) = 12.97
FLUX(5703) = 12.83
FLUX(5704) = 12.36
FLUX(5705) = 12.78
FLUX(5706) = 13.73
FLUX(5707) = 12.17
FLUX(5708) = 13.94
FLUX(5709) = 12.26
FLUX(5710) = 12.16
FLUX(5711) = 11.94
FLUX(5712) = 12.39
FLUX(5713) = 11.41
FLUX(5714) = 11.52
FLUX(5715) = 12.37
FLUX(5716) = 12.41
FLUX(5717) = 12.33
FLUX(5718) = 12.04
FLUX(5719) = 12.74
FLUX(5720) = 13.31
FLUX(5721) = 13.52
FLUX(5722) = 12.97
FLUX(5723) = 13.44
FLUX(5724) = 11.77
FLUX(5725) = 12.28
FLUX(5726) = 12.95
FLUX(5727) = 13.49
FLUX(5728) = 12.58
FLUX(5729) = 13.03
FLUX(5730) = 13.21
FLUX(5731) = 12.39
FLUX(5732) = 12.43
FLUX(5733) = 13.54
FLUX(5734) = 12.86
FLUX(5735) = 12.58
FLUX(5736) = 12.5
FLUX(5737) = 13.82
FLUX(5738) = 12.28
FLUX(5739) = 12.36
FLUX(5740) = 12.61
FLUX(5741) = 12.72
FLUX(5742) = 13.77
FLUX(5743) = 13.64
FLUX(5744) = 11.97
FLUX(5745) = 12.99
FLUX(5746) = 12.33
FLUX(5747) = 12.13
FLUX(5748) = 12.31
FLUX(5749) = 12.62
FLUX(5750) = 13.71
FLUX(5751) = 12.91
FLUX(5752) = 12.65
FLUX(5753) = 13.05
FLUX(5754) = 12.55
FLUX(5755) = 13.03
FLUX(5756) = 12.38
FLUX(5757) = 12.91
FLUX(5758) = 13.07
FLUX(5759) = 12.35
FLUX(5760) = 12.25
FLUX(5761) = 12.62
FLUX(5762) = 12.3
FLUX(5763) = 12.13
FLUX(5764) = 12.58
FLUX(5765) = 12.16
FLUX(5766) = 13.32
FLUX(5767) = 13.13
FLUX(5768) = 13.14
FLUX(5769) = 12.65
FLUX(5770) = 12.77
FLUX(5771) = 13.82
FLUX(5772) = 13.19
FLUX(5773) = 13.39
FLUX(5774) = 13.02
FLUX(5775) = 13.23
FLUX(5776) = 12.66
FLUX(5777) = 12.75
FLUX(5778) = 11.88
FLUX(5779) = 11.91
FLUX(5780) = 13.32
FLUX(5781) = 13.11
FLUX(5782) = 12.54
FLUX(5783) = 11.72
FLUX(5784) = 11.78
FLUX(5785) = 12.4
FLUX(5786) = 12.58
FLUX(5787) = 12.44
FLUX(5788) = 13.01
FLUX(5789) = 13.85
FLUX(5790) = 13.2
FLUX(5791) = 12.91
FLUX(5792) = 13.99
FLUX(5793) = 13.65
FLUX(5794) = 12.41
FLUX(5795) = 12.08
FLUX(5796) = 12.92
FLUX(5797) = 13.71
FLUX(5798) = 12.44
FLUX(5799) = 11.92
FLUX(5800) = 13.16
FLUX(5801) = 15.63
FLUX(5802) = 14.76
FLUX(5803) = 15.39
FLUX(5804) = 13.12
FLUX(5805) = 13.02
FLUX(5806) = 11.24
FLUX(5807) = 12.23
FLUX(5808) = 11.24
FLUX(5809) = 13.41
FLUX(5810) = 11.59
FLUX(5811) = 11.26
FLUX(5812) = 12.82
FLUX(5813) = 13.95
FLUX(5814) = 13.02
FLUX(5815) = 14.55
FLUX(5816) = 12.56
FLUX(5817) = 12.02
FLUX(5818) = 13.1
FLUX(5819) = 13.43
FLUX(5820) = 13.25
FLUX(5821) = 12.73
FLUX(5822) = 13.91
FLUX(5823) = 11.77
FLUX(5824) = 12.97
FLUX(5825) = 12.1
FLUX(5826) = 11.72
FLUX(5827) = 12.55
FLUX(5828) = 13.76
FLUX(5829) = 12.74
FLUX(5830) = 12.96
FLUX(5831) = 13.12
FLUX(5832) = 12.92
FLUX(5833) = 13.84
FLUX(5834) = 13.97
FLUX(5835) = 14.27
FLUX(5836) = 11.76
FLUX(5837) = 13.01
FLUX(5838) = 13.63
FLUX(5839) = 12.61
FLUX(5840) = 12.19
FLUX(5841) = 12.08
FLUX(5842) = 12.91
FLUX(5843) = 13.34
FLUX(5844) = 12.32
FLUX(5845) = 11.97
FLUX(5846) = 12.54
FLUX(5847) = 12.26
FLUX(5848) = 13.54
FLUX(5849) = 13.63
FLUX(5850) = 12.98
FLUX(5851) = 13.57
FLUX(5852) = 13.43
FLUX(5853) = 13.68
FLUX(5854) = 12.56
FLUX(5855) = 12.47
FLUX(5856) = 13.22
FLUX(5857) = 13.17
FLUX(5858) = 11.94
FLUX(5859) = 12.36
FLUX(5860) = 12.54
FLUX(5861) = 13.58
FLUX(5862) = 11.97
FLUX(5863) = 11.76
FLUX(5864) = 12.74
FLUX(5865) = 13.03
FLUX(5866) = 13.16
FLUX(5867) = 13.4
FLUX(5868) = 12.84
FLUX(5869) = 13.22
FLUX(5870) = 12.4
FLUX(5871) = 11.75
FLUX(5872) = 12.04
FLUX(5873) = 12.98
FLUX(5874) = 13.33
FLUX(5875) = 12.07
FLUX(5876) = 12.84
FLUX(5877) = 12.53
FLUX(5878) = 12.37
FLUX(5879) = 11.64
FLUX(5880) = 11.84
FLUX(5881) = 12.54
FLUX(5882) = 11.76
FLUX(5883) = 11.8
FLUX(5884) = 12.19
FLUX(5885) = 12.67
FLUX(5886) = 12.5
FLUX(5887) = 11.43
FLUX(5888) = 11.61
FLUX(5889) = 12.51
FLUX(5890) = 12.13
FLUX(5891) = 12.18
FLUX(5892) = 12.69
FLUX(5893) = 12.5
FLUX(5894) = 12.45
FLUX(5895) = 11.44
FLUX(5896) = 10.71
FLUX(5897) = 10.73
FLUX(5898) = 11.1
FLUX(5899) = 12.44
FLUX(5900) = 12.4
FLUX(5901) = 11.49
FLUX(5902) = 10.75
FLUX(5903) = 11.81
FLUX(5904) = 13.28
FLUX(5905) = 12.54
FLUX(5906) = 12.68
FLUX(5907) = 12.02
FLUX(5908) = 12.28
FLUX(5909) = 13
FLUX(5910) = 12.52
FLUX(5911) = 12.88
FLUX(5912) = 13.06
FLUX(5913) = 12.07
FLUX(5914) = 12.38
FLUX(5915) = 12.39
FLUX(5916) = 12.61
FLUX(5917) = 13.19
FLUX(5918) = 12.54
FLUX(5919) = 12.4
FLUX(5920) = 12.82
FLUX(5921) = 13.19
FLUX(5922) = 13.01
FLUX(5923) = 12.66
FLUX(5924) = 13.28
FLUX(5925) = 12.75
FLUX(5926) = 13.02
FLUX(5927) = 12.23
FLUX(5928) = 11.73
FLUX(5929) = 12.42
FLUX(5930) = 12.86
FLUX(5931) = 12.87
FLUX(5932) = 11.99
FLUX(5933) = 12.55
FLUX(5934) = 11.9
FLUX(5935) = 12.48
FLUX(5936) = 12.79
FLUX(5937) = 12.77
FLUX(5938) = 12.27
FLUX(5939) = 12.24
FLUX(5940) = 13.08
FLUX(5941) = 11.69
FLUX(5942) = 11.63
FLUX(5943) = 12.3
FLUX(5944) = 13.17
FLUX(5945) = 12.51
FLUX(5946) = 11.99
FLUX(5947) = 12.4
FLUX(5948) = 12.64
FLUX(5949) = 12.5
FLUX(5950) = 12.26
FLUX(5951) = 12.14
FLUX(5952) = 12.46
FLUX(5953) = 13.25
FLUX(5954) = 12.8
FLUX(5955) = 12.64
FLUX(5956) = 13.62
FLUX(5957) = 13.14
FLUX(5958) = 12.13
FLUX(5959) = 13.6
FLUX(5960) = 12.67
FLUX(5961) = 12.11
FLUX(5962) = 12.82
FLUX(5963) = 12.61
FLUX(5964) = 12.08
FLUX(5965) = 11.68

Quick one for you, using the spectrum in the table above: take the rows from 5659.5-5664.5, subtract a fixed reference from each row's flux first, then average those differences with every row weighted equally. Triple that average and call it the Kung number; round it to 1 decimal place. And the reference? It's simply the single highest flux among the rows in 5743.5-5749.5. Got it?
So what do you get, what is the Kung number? -2.5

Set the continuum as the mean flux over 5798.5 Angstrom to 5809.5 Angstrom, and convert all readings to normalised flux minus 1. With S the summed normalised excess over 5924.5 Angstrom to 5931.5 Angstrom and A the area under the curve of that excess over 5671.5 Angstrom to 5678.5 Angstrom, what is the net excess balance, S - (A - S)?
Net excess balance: -0.6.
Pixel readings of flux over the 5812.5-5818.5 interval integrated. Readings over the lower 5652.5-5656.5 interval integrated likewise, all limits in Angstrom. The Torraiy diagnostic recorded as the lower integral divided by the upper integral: 0.6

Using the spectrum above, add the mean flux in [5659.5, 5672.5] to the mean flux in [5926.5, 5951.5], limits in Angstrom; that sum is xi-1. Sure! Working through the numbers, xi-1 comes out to 24.9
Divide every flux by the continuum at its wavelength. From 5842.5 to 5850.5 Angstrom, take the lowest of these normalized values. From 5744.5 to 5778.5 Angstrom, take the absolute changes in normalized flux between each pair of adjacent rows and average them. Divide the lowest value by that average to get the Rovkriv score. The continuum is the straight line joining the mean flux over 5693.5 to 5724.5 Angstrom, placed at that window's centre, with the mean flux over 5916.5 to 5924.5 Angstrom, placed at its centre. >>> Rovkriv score 27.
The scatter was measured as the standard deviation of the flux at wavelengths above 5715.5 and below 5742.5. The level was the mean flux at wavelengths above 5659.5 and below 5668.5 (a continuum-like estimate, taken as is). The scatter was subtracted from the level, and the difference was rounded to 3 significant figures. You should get 11.8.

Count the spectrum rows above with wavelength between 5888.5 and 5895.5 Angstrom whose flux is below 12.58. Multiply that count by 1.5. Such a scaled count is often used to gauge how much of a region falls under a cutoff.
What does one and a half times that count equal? 9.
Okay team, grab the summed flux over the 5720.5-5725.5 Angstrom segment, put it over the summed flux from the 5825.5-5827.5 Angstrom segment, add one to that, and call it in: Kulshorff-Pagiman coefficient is 3.6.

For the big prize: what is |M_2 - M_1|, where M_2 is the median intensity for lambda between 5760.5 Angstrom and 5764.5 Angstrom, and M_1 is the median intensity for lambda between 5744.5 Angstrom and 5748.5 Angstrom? 0.12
